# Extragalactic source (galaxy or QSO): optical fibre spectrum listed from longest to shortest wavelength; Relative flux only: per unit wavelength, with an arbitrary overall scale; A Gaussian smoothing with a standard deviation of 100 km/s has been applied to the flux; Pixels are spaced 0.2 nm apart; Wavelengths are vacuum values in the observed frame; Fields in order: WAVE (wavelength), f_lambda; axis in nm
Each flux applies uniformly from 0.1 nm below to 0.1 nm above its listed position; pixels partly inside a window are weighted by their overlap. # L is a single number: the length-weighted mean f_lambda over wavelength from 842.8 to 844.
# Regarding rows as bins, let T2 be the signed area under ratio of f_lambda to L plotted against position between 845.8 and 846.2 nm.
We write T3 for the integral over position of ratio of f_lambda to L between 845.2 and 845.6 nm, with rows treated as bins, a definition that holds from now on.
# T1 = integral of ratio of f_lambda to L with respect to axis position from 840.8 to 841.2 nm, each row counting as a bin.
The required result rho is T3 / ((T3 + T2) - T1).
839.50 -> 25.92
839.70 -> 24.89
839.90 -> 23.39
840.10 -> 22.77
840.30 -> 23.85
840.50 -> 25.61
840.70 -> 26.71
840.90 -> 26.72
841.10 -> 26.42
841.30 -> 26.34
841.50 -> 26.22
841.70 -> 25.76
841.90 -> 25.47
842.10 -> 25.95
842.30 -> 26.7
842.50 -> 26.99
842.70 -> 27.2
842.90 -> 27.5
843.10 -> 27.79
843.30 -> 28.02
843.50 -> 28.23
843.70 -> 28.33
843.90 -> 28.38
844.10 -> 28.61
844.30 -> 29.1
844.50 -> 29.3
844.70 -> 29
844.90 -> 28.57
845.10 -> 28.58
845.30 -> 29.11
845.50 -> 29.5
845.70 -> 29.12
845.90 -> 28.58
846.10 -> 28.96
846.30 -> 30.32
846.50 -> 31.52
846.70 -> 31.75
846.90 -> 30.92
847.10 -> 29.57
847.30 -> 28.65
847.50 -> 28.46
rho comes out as 0.93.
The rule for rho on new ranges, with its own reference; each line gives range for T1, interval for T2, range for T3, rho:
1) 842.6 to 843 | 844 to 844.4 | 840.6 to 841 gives 0.95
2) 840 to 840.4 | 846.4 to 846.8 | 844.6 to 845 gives 0.78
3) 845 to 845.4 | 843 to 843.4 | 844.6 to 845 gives 1.03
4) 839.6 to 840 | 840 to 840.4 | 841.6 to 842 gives 1.03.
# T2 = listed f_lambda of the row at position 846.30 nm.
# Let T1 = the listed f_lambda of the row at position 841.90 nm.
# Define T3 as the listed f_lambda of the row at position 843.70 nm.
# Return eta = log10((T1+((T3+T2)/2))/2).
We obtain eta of 1.44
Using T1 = 25.47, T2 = 30.32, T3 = 28.33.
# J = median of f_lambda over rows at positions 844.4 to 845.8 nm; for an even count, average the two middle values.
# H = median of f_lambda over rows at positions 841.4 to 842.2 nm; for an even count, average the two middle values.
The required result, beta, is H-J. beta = -3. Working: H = 25.9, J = 29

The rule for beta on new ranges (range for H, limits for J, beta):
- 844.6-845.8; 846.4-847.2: -2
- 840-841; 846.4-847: -6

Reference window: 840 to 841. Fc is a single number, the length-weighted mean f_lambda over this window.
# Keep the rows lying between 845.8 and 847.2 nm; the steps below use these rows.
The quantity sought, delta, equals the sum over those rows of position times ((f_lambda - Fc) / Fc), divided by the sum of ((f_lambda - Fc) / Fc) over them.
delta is 846.55 nm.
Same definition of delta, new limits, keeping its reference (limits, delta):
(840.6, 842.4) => 841.40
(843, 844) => 843.52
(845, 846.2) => 845.60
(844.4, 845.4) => 844.89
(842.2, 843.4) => 842.87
